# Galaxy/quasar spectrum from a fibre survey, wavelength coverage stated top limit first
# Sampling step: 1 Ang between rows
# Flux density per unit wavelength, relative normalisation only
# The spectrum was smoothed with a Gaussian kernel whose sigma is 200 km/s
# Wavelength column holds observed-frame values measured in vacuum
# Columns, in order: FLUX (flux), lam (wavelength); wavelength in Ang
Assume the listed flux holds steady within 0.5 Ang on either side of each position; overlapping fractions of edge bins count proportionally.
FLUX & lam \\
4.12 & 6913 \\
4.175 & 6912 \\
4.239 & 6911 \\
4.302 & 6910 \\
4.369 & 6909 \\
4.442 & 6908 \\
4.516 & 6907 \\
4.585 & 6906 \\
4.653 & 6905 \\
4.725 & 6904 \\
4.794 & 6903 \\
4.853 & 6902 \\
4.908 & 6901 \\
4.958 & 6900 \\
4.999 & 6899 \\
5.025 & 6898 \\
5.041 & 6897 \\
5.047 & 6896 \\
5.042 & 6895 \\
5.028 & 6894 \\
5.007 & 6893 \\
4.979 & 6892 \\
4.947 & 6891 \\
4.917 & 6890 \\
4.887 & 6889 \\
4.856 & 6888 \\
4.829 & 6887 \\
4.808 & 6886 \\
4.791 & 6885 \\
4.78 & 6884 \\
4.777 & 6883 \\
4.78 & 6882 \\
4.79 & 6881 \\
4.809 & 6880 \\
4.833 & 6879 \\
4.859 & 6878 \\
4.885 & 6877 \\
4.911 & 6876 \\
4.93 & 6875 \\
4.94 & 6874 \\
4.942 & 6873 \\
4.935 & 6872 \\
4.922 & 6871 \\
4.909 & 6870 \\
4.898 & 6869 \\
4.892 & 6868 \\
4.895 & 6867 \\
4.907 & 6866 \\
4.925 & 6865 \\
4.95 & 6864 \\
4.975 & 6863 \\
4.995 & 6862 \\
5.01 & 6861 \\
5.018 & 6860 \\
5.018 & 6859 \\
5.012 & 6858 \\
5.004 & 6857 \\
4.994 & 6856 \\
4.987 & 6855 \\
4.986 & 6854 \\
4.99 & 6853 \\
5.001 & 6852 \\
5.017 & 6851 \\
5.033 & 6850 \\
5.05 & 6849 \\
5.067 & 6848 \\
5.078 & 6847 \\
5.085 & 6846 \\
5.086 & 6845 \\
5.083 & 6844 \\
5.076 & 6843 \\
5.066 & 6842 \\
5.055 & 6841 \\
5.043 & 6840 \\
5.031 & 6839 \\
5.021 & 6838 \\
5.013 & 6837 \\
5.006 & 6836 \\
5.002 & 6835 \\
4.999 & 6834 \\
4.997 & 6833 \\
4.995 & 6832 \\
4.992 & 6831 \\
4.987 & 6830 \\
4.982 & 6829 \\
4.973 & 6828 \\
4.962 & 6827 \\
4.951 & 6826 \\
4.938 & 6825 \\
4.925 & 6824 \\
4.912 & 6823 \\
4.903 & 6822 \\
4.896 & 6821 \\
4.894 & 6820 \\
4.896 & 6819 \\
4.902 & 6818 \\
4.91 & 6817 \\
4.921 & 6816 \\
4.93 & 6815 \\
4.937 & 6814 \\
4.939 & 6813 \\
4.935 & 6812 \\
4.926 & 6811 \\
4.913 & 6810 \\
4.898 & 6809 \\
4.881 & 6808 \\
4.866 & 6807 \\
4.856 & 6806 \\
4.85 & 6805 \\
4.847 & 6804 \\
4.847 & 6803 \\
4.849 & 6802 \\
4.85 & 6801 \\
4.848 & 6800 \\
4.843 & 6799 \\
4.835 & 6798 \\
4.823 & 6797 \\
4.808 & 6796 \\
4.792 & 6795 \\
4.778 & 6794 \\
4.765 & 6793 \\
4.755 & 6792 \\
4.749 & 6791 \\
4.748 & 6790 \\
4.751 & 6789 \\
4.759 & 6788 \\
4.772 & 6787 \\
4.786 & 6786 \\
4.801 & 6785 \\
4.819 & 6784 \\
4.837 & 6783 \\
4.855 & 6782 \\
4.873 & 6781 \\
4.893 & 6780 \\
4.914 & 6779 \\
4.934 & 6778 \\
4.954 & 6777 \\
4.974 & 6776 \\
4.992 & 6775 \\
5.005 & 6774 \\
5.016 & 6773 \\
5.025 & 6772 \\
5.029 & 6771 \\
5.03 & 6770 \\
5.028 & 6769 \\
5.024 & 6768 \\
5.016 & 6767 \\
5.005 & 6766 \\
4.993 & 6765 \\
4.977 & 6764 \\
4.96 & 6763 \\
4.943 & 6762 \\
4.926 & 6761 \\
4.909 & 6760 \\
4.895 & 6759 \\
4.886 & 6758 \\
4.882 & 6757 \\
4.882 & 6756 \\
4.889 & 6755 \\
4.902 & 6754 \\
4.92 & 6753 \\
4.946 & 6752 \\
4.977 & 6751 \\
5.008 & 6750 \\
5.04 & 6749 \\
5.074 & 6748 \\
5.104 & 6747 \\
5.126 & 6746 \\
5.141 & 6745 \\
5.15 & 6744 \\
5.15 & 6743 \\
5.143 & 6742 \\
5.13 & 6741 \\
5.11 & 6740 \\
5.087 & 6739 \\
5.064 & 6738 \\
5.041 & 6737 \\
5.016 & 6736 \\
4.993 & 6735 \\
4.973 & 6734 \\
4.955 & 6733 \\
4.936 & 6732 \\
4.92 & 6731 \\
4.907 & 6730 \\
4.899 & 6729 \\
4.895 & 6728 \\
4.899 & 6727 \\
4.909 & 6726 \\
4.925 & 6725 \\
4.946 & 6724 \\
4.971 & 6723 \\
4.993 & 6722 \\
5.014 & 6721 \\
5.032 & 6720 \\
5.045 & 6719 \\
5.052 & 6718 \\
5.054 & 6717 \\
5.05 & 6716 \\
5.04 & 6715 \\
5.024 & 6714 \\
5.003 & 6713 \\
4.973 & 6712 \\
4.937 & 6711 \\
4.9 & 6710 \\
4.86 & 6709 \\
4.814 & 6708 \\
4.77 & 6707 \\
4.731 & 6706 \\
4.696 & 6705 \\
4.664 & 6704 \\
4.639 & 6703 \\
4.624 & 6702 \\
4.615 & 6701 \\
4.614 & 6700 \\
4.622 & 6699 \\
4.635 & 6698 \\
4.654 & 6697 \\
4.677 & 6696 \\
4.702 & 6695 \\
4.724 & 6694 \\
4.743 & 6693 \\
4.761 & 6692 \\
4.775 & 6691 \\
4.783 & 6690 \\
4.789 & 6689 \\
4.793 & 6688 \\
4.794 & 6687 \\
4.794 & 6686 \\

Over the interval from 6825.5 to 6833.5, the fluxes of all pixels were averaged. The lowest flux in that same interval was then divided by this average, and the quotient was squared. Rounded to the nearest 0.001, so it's 0.988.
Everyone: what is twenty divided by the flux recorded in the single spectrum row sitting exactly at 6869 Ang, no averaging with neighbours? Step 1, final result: 4.08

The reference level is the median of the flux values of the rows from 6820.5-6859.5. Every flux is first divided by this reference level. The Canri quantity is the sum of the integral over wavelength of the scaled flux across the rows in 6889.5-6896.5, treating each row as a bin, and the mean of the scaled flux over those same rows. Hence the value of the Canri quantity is 8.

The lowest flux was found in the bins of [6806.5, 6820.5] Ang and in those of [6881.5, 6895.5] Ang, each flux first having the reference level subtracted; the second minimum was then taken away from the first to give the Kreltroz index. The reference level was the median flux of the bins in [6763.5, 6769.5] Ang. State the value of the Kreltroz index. 0.09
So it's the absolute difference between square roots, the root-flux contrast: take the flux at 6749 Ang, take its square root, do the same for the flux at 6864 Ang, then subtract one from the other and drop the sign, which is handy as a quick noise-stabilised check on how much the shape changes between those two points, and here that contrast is 0.020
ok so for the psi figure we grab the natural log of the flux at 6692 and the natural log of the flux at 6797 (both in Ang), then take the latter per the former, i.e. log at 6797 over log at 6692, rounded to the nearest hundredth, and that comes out 1.01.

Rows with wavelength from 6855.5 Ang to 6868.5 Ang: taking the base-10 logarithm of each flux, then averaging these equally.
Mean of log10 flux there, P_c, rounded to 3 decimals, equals 0.696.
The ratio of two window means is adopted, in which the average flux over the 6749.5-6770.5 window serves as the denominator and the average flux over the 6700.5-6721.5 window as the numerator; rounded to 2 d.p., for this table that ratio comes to 0.99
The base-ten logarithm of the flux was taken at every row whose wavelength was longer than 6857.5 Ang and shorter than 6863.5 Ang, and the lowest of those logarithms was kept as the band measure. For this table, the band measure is 0.697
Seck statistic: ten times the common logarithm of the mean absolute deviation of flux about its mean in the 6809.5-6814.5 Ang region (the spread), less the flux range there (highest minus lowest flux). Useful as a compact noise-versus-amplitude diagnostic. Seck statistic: -21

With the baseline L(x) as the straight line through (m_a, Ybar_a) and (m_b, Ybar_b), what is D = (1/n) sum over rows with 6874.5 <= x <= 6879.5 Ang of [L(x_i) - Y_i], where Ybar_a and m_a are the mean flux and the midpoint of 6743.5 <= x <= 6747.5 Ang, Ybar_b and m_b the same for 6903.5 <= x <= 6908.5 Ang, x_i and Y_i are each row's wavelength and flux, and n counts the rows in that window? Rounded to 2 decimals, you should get -0.20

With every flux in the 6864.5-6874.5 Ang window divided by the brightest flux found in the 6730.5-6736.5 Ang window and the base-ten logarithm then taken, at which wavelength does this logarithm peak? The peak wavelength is 6873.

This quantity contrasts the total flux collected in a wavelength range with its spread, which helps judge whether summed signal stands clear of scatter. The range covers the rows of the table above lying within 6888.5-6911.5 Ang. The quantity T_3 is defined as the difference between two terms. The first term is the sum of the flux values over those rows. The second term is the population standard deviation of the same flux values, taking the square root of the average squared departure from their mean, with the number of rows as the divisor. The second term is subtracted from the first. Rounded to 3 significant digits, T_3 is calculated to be 110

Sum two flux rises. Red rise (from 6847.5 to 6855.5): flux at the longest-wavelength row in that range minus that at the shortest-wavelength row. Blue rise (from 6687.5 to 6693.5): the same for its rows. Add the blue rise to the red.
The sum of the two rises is -0.13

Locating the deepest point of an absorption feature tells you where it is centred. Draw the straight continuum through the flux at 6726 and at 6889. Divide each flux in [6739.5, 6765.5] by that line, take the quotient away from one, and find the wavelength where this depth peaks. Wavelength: 6756 Ang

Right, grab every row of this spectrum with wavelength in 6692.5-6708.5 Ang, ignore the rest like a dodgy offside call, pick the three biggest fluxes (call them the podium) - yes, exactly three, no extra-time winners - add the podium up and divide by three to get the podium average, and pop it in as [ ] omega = 4.78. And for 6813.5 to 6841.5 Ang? 5.04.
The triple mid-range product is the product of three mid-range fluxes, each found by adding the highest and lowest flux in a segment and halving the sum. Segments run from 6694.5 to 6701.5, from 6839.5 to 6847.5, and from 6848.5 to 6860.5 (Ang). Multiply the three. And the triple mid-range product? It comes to 118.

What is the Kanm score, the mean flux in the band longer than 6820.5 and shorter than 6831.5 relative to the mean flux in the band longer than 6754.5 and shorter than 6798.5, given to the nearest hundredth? 1.01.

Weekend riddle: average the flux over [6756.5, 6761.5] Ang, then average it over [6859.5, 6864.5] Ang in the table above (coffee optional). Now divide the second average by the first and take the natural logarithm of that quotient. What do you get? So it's 0.018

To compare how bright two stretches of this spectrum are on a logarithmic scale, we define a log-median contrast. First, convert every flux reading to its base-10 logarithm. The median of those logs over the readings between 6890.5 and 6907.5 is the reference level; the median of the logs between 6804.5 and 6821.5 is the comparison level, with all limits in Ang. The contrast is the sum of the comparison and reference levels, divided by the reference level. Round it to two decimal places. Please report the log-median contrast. 1.99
